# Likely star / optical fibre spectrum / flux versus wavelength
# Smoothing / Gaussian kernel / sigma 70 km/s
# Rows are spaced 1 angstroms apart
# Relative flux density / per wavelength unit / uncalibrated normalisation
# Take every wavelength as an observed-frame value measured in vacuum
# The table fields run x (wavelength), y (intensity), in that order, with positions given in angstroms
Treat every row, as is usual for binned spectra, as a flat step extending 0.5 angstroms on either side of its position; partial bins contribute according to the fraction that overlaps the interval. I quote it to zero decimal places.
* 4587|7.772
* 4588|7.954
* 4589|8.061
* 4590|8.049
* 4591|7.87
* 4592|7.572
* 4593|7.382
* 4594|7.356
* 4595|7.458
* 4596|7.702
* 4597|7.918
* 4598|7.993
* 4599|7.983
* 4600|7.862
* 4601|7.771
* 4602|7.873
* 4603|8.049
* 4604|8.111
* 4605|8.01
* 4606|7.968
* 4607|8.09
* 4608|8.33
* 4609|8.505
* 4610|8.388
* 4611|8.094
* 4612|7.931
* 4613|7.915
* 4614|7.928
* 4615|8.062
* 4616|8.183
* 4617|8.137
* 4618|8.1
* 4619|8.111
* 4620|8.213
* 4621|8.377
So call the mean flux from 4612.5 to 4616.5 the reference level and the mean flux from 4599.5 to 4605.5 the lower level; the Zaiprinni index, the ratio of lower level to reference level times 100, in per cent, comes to 99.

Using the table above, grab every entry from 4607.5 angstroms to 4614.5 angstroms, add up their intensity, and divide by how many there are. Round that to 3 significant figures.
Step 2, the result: 8.16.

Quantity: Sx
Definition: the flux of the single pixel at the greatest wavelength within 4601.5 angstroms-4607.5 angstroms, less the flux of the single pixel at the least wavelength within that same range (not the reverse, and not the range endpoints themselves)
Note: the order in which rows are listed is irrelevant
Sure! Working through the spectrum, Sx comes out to 0.2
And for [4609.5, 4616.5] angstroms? -0.2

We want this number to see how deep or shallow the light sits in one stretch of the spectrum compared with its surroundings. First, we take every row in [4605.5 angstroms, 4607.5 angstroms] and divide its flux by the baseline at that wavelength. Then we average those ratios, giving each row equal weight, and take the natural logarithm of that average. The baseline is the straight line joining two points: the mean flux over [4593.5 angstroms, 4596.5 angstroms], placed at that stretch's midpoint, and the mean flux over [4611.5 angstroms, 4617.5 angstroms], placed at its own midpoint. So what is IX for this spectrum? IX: 0.027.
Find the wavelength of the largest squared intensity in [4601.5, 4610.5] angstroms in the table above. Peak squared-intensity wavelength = 4609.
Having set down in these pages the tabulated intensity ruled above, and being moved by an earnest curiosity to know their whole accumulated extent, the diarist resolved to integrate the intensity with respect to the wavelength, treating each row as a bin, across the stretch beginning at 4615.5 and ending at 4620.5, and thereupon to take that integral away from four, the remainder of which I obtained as -37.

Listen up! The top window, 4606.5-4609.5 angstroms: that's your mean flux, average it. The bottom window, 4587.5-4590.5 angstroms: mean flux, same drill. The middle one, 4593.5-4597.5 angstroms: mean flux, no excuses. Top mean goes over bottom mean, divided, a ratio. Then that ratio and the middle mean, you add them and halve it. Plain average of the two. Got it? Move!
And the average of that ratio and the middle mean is 4.32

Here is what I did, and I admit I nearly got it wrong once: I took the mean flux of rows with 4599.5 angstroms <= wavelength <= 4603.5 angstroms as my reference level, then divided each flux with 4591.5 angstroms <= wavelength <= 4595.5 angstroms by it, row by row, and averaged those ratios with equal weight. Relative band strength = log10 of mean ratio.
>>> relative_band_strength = -0.025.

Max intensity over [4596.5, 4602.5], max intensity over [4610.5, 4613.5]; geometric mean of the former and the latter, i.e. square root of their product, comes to 8.04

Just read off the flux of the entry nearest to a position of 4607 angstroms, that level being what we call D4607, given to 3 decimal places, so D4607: 8.090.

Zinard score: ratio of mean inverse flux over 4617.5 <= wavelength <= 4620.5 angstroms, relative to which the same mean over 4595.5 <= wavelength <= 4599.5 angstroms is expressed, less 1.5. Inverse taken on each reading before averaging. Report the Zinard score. -0.47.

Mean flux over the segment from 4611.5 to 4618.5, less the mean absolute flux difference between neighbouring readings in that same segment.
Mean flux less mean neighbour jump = 8.0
